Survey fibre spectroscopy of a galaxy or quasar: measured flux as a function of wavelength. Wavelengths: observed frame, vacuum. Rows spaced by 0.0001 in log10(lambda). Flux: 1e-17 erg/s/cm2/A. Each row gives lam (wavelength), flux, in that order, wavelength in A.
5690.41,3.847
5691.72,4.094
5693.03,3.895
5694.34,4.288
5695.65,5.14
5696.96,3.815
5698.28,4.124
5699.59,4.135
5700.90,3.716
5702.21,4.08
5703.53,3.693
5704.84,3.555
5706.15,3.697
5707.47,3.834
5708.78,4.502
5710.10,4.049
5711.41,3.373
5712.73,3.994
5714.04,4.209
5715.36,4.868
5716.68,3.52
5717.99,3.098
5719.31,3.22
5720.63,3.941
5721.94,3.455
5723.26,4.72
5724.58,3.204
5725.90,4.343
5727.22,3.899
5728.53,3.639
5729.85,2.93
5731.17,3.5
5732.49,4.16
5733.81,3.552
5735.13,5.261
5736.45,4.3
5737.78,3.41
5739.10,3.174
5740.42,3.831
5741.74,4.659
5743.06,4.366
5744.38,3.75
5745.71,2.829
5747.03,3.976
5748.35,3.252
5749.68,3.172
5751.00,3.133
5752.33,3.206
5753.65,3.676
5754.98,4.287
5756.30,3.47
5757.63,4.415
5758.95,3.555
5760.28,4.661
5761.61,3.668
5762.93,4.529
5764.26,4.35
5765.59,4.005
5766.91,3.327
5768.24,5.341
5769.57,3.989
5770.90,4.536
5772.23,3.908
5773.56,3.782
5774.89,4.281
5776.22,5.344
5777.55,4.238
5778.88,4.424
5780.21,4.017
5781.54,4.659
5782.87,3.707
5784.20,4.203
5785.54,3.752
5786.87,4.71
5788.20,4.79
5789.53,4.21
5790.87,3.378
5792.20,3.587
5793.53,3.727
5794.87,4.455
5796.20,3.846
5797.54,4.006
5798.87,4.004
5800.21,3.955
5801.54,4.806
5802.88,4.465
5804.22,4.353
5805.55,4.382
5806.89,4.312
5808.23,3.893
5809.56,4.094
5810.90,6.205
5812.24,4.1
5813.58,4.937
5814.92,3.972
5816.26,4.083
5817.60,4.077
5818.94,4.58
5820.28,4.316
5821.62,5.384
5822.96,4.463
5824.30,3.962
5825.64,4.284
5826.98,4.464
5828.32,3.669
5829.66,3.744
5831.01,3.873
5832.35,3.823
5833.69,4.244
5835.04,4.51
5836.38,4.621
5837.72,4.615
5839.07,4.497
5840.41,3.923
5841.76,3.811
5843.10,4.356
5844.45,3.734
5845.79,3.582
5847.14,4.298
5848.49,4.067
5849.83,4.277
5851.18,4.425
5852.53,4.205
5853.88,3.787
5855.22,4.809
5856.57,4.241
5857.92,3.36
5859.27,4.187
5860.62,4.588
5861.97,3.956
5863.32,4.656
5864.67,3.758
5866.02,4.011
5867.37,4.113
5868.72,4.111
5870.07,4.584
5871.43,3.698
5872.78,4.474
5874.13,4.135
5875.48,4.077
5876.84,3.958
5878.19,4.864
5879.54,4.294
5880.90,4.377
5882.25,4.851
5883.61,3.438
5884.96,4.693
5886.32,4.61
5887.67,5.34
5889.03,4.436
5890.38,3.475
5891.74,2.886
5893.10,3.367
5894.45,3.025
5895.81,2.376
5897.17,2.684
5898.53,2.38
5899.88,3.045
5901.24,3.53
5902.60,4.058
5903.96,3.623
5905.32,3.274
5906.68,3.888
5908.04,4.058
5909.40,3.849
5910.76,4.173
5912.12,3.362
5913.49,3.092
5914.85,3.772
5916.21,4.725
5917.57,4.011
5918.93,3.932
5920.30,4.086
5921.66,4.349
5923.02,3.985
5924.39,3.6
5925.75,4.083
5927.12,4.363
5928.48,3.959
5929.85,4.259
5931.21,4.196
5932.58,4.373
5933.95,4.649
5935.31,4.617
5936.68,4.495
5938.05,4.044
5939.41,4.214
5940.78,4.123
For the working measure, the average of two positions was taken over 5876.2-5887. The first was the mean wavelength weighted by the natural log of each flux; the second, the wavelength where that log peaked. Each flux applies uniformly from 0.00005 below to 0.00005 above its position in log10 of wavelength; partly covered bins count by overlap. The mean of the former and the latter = 5879.9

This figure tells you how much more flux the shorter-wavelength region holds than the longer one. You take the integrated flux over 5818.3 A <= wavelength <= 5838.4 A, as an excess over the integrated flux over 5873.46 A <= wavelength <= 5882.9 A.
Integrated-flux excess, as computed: 45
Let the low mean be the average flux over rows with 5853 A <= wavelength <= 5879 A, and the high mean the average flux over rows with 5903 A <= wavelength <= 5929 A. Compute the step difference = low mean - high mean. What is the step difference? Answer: 0.27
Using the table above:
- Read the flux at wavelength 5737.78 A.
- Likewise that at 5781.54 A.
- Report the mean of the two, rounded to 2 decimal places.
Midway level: 4.03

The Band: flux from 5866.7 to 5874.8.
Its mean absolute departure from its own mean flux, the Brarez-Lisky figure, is 0.23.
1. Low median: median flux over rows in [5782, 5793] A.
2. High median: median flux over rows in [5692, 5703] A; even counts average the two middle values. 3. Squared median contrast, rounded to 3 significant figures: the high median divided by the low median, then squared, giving 1.06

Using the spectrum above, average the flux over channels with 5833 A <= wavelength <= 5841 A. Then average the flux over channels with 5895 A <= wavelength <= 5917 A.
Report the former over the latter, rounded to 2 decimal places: 1.26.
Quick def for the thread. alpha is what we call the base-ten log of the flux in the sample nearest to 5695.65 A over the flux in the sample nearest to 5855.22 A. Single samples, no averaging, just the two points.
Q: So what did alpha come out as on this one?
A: 0.03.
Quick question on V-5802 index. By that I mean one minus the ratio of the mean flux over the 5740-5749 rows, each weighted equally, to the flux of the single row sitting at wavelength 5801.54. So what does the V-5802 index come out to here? 0.21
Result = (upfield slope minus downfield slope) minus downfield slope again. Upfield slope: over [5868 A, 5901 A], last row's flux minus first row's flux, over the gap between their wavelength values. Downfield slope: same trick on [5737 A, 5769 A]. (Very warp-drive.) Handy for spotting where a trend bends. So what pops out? -0.16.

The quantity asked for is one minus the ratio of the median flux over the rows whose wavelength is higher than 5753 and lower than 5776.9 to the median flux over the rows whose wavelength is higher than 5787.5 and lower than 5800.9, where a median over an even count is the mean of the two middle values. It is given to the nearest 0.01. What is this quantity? -0.04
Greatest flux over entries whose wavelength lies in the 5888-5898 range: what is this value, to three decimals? 4.436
